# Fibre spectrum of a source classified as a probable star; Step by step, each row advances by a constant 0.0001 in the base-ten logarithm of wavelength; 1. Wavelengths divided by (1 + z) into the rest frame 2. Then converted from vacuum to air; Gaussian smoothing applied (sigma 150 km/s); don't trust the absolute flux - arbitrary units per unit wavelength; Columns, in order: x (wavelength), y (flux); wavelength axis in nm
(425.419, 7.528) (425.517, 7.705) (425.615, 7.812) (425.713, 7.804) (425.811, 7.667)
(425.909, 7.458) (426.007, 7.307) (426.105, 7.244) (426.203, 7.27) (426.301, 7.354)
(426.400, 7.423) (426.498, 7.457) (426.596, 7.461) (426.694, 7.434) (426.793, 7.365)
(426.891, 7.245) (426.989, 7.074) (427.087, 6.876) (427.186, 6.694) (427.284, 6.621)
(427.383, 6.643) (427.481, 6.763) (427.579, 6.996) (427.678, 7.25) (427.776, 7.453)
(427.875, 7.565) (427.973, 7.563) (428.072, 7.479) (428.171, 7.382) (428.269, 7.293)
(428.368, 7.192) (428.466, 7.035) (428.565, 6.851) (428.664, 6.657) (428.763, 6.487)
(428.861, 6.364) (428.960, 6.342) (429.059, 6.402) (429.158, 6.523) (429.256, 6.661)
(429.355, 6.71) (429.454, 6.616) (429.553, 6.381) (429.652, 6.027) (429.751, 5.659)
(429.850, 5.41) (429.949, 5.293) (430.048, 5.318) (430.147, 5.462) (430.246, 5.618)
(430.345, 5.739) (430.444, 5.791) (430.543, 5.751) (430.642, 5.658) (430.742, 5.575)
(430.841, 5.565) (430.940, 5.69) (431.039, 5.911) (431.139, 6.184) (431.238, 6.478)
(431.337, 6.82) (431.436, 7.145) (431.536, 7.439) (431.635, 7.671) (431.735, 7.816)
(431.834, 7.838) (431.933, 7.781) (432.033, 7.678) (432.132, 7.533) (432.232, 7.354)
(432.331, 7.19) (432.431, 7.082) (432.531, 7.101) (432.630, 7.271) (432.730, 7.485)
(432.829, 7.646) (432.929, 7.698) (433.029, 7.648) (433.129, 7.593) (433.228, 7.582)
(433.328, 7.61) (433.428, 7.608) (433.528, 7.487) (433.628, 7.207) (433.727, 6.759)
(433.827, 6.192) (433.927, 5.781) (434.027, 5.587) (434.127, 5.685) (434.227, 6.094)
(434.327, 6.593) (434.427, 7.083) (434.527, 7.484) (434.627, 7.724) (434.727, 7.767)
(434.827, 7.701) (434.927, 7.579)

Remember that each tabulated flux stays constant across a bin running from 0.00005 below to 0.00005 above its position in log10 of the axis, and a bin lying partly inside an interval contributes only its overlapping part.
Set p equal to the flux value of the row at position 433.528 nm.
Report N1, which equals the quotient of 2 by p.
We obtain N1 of 0.267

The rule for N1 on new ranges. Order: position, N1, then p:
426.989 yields 0.283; 7.074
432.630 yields 0.275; 7.271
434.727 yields 0.257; 7.767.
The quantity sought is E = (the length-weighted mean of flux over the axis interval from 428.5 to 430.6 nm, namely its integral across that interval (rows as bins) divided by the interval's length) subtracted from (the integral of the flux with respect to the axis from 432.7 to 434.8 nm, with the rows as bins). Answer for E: 8.7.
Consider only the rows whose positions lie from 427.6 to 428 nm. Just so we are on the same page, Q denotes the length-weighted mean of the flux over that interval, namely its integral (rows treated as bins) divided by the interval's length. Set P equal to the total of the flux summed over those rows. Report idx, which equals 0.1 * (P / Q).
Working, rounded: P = 29.8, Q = 7.4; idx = 0.402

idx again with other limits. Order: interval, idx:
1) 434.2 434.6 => 0.394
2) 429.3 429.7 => 0.400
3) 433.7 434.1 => 0.404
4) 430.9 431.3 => 0.398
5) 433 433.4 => 0.400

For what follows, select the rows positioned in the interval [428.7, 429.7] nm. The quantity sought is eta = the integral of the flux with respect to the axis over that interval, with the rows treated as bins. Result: 6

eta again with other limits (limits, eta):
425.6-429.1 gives 25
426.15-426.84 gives 5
